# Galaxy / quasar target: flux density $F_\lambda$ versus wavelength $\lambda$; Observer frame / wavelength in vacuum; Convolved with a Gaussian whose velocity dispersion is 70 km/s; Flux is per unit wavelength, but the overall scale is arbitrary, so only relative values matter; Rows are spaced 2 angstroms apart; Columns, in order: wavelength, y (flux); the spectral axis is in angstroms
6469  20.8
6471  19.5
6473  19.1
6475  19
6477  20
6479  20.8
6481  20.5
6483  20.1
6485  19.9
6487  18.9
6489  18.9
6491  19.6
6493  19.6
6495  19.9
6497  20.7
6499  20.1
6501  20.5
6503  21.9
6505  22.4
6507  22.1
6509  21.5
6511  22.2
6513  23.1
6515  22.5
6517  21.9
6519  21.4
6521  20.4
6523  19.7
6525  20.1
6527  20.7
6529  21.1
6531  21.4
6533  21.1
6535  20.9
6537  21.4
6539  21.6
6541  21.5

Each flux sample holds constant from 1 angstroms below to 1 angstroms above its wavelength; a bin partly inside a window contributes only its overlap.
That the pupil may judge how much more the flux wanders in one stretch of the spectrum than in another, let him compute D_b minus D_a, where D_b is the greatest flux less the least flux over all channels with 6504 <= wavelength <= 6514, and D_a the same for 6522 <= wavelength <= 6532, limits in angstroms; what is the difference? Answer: -0.10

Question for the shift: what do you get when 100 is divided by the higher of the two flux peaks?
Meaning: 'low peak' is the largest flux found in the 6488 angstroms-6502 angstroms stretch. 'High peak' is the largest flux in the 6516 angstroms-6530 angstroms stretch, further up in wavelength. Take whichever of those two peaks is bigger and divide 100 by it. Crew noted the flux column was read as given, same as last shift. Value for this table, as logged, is 4.6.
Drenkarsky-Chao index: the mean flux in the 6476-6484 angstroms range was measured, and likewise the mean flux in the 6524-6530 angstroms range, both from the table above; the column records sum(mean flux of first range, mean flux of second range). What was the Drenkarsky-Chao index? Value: 41.0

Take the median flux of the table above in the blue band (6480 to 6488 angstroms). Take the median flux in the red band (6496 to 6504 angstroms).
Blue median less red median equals -0.6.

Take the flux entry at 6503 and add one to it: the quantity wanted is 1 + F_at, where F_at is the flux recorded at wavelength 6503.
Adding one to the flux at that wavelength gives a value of 22.9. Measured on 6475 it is 20.0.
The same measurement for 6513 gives 24.1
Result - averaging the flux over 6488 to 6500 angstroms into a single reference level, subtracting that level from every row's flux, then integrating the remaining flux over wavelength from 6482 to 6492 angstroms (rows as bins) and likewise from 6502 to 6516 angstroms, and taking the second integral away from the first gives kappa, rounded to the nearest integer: -37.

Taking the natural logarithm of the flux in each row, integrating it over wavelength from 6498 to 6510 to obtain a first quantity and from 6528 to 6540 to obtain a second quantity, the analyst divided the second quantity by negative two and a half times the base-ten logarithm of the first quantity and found -9.37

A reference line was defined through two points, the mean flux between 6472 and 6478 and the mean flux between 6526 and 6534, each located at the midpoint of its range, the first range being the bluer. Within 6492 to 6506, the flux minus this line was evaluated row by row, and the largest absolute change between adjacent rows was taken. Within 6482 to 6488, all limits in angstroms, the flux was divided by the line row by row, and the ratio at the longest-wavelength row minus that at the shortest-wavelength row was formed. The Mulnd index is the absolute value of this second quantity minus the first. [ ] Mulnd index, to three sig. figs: 1.41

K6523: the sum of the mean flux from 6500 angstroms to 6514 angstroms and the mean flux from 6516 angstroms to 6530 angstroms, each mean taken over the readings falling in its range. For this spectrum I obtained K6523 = 42.7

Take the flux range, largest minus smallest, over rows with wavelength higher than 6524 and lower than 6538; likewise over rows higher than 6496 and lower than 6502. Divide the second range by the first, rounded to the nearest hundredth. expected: 0.46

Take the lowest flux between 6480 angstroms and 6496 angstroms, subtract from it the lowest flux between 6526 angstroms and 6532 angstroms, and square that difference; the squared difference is 3.2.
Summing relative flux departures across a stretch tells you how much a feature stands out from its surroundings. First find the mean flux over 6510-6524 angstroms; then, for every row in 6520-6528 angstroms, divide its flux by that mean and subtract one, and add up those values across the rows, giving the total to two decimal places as -0.25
